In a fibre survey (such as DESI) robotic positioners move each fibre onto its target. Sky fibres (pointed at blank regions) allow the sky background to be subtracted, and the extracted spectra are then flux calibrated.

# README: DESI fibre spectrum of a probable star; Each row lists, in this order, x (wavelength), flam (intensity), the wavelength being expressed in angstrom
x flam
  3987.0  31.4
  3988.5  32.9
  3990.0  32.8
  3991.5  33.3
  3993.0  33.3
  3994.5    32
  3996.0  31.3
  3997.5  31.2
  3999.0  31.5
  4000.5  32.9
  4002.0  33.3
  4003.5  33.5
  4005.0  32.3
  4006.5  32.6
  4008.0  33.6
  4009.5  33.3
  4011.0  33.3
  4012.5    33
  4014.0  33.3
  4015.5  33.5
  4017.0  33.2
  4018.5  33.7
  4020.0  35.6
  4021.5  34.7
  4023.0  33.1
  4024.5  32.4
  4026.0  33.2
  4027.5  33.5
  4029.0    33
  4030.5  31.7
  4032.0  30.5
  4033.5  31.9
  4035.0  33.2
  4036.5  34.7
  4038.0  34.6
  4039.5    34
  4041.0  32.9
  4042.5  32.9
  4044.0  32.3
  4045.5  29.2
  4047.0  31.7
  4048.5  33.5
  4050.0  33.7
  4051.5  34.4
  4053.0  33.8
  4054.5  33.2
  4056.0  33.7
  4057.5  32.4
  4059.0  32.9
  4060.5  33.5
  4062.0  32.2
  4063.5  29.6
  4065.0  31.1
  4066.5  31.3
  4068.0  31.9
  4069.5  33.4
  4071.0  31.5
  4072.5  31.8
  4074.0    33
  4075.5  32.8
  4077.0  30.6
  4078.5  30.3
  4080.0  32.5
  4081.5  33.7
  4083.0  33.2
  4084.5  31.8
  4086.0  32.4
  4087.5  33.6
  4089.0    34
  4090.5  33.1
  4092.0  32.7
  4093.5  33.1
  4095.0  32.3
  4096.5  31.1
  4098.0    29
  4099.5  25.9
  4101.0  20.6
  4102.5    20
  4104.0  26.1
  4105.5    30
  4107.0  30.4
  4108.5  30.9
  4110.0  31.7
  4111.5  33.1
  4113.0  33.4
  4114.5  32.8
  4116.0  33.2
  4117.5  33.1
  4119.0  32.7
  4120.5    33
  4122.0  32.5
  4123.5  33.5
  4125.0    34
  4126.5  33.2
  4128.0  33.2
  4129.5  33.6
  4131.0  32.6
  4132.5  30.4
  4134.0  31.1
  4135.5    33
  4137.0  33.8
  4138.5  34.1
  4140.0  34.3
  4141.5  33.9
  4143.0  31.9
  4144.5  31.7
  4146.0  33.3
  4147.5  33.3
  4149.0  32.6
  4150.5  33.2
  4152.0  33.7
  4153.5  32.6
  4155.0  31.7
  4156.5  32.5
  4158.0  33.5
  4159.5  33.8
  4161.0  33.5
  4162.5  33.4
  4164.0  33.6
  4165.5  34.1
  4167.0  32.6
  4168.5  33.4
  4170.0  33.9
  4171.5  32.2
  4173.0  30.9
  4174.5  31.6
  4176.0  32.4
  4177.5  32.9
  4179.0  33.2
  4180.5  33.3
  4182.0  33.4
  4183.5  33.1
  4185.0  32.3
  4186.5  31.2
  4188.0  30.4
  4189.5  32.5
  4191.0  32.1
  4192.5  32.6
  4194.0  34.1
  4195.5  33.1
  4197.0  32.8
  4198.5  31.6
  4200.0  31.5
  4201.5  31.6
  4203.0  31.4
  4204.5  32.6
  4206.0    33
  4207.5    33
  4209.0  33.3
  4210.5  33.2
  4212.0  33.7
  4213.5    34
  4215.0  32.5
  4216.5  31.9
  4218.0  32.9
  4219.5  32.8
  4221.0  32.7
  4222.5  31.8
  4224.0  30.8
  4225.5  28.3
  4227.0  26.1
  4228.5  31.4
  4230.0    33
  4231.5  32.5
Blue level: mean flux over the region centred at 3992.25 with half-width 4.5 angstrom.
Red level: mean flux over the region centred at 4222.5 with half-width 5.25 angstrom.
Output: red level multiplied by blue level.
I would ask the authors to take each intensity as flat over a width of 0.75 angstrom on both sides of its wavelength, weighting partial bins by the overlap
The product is 1003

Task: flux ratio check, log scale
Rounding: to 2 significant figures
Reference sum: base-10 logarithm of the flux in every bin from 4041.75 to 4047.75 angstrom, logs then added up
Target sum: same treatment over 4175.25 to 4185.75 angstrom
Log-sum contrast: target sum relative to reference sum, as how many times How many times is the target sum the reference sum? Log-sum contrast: 1.8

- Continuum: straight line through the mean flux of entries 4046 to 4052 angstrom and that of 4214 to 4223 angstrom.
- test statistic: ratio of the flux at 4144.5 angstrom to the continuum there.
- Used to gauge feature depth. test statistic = 0.97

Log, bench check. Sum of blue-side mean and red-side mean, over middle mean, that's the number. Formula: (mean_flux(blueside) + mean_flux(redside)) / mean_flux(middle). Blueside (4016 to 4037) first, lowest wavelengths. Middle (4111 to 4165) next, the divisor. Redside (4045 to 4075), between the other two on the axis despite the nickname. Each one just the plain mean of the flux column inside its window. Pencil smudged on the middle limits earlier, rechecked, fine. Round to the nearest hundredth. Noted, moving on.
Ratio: 1.99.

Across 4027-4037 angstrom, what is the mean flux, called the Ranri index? 32.6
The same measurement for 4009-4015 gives 33.2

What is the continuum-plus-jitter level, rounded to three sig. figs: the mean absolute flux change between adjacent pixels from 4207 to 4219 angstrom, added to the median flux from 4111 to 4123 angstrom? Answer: 33.7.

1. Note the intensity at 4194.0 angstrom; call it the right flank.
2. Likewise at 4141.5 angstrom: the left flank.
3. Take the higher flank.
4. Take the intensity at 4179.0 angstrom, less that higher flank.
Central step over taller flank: -0.9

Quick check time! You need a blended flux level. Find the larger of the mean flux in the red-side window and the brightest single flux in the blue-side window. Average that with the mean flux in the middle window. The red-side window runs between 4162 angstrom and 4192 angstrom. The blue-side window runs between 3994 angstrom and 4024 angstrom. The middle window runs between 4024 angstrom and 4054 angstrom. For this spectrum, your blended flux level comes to 34.2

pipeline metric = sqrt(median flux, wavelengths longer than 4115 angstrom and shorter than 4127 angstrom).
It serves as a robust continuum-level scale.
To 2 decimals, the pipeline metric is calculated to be 5.76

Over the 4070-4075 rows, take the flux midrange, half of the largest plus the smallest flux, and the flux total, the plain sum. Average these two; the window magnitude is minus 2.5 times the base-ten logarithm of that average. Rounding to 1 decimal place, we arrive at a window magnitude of -4.5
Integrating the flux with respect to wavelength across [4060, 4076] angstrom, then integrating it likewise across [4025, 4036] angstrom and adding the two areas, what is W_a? 869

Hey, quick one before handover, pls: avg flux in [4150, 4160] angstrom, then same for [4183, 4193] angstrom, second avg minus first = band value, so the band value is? -1.0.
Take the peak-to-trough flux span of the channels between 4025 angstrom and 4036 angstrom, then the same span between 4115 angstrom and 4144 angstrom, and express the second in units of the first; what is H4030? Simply 1.30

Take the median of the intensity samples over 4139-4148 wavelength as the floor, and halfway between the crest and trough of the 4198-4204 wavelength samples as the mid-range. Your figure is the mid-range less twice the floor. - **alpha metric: -35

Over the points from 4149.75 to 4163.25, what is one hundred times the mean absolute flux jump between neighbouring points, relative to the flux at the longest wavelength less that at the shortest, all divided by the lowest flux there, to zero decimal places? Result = 10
